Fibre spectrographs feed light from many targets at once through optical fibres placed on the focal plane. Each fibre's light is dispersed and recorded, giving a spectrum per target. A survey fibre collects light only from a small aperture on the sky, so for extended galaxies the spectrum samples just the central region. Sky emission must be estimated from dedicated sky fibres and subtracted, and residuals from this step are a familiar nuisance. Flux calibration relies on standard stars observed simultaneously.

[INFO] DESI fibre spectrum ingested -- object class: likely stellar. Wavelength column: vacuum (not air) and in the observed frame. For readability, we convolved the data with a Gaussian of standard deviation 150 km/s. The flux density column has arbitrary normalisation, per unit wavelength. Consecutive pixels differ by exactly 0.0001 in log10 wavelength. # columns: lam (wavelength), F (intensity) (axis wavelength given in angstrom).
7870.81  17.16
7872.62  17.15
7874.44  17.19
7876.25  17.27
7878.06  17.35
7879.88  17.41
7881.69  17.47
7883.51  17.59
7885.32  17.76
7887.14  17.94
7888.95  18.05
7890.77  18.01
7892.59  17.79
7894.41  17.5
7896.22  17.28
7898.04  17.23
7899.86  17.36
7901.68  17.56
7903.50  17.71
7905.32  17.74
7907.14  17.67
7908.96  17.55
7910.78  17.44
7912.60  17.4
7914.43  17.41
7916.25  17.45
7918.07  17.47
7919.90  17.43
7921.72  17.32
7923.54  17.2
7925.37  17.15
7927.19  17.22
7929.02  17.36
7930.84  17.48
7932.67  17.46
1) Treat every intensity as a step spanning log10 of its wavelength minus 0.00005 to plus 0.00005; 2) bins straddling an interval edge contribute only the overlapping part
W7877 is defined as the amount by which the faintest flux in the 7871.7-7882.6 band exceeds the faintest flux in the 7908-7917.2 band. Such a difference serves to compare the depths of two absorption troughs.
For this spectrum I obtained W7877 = -0.25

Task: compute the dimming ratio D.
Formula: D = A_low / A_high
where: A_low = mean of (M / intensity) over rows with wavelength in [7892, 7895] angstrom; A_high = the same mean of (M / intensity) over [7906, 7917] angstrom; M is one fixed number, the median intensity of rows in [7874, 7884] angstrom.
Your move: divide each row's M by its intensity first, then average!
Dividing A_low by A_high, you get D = 0.99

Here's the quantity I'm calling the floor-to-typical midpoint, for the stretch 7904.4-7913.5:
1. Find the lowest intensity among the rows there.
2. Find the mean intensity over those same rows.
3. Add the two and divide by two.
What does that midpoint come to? 17.5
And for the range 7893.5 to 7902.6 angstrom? 17.3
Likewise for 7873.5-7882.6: 17.3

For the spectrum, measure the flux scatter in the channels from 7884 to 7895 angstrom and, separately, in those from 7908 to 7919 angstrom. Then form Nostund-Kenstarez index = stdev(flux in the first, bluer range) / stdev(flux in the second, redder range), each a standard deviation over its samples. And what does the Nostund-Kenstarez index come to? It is 3.8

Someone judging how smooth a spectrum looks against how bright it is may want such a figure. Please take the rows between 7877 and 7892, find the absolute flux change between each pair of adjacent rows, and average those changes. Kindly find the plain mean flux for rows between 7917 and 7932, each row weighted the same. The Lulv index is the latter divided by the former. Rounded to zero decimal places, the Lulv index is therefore 164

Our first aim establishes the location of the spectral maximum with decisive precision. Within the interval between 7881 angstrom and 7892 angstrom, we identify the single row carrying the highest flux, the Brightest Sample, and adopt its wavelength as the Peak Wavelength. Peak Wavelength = 7888.95 angstrom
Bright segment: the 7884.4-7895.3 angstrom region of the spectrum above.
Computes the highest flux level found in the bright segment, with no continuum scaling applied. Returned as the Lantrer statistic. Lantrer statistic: 18.05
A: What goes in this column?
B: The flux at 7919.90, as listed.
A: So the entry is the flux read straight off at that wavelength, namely 17.43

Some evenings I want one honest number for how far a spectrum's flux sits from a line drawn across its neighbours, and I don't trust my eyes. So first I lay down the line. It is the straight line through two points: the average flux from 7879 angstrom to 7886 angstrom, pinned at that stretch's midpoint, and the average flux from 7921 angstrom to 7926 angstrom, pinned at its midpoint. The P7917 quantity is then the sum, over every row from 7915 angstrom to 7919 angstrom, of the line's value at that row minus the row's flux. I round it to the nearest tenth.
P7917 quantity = -0.4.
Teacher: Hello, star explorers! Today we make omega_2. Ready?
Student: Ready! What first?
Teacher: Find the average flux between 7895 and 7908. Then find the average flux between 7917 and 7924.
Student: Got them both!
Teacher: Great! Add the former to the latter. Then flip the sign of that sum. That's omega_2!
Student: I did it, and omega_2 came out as -34.9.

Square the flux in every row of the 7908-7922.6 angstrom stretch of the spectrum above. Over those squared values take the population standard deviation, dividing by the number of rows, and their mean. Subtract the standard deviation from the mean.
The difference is 302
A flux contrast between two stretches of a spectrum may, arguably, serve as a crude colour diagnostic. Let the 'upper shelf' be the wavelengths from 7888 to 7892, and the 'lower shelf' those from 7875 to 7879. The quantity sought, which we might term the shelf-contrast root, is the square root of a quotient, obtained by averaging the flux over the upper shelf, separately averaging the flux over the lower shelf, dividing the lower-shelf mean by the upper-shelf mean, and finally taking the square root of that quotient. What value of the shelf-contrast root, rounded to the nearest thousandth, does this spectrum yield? 0.980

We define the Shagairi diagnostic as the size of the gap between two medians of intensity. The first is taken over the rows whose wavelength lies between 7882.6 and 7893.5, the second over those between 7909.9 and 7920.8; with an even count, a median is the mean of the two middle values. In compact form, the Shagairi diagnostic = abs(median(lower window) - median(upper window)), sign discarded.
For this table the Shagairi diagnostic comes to 0.43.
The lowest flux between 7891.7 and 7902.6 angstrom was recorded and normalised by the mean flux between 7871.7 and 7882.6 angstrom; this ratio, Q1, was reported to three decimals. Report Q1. 0.996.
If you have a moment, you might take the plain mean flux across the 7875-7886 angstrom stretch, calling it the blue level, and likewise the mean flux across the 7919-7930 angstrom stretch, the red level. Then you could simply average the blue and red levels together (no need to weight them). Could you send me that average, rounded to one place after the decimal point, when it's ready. 17.4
